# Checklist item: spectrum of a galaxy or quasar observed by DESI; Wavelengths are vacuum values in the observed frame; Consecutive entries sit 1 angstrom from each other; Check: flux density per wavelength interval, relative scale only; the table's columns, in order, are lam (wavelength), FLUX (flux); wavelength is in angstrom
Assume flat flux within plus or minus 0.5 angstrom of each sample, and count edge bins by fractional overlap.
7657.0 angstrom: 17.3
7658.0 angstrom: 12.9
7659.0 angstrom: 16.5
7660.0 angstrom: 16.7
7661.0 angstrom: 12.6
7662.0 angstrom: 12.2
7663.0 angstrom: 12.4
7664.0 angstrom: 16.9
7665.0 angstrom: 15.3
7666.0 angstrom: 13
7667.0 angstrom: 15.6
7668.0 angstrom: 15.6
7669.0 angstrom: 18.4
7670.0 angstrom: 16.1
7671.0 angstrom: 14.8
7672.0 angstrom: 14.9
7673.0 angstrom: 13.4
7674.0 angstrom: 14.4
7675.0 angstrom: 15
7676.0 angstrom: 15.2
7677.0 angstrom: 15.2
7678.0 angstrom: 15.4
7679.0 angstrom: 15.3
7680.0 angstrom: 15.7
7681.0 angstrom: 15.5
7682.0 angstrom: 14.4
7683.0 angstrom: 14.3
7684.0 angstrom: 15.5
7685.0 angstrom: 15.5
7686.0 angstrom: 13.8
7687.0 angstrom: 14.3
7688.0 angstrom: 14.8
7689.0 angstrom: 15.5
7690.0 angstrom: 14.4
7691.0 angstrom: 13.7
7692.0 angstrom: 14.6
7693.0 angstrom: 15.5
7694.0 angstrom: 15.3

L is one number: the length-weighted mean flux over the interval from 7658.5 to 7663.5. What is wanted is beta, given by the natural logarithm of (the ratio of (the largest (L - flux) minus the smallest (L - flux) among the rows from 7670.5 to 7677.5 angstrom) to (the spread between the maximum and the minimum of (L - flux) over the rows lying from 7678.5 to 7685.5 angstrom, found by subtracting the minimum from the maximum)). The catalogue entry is 0.3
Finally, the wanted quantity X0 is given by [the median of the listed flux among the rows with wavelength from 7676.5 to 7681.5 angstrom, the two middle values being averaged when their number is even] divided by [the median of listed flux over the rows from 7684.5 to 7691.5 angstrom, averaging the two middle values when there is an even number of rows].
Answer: 1.07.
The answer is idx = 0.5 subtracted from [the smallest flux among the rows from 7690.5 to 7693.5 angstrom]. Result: 13.2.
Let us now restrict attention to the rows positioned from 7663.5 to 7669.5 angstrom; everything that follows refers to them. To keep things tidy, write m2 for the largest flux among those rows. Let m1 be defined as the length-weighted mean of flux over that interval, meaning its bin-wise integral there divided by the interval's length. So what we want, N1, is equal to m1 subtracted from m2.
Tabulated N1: 2.60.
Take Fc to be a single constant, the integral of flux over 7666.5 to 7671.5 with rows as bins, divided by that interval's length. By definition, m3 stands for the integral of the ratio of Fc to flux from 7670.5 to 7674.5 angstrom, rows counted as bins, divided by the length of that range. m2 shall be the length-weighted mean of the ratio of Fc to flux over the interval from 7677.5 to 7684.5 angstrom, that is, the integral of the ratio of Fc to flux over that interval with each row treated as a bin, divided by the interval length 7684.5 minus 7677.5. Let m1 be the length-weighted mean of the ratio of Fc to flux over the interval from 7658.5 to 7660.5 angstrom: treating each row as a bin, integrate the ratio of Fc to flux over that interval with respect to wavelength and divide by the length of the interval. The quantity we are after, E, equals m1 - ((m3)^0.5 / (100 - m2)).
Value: 0.96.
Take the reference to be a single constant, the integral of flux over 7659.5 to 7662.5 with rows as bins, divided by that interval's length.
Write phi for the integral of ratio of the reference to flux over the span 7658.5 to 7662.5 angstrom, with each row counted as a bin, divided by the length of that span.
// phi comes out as 0.97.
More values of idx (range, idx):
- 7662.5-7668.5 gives 11.9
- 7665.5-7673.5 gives 12.5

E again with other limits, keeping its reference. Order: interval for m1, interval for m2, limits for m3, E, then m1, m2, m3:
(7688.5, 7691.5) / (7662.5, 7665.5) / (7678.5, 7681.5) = 1.10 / 1.11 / 1.10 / 1.039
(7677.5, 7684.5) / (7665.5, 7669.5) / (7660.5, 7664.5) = 1.05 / 1.06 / 1.04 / 1.212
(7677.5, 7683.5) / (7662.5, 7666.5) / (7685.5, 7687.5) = 1.06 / 1.07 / 1.14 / 1.146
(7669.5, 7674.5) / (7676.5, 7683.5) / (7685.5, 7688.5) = 1.09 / 1.10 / 1.07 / 1.127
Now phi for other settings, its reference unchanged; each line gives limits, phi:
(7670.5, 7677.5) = 0.94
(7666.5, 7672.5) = 0.87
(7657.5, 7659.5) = 0.96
